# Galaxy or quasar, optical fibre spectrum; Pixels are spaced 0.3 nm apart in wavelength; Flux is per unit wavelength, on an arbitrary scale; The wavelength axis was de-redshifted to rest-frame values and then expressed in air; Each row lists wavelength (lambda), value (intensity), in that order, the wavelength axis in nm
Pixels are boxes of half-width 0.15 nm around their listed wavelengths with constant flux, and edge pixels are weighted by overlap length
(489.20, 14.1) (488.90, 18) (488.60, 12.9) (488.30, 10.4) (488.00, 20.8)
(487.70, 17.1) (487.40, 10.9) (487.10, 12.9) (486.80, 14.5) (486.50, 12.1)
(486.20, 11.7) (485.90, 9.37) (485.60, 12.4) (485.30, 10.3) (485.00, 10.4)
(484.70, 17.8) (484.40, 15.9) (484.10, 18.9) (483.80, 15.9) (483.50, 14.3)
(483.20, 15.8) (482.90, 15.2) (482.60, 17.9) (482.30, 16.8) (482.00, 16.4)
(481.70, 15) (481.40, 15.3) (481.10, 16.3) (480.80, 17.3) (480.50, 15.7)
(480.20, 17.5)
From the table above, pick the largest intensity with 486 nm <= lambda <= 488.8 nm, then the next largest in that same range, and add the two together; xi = 37.9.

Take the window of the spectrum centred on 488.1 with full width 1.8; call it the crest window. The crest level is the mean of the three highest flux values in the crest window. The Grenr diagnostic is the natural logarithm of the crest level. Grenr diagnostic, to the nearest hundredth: 2.92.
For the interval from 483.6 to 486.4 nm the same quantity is 2.86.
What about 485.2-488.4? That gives 2.86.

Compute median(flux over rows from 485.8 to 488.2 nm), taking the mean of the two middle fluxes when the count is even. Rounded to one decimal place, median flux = 12.5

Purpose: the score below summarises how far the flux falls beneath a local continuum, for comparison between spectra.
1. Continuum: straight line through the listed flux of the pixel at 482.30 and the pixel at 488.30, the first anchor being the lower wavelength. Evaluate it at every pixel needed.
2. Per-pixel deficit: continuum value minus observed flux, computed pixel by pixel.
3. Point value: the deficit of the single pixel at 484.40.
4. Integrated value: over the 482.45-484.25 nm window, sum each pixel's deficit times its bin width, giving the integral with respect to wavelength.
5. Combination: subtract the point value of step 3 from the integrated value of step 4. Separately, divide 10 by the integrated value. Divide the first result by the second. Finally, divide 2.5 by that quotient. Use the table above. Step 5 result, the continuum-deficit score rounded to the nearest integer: -130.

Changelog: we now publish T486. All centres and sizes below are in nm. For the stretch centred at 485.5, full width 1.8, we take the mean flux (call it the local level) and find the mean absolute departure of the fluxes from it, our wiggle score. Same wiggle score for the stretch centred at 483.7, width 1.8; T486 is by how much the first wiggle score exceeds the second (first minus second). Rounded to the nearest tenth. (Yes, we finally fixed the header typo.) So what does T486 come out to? 1.1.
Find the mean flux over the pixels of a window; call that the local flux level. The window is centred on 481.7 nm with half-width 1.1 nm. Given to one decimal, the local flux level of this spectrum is 16.4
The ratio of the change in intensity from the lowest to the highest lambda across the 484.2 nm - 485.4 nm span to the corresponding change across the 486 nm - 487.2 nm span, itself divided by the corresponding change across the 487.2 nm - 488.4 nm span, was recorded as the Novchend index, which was 9.3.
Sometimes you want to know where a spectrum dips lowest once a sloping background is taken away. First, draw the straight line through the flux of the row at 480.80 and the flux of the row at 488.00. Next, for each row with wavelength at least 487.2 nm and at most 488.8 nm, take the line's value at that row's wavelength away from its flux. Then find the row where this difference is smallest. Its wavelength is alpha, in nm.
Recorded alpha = 488.30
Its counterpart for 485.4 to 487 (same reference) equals 485.90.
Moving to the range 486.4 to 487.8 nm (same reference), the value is 487.40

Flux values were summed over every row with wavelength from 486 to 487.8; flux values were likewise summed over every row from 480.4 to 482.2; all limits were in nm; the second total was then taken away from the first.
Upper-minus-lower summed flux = -17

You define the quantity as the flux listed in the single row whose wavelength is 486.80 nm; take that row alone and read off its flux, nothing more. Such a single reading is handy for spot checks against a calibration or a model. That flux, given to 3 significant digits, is 14.5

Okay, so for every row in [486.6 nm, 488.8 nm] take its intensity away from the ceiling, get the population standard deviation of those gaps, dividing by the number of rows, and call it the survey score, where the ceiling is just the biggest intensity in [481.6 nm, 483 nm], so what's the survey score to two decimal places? 3.40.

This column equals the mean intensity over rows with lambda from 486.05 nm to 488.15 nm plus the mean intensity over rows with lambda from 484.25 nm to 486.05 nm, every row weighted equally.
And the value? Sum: 27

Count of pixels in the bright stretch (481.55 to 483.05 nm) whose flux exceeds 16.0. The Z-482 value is 3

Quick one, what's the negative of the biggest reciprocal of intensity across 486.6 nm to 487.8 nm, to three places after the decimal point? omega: -0.092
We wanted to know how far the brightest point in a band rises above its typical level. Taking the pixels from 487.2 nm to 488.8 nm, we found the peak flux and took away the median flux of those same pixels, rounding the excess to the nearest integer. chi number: 8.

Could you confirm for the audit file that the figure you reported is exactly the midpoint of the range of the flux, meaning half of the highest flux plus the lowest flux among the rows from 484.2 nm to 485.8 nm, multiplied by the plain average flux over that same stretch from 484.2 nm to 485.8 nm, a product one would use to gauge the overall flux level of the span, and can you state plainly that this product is 188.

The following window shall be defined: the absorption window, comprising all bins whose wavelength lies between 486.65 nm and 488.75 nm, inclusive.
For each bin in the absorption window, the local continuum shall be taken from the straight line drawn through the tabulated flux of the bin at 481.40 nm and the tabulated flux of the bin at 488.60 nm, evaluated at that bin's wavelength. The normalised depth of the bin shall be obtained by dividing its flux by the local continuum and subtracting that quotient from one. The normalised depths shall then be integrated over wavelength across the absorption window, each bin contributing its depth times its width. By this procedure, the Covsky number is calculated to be -0.16 nm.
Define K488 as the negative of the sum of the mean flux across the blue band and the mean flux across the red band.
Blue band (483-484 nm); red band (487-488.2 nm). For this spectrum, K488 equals -30.8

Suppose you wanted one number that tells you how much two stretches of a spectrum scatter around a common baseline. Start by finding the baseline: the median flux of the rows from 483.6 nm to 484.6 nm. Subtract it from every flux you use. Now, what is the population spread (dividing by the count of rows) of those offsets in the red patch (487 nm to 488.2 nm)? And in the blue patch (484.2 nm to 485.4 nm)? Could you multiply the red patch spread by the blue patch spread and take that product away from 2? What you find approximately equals -11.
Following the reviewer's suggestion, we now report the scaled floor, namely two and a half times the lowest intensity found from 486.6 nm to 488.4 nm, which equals 26.0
